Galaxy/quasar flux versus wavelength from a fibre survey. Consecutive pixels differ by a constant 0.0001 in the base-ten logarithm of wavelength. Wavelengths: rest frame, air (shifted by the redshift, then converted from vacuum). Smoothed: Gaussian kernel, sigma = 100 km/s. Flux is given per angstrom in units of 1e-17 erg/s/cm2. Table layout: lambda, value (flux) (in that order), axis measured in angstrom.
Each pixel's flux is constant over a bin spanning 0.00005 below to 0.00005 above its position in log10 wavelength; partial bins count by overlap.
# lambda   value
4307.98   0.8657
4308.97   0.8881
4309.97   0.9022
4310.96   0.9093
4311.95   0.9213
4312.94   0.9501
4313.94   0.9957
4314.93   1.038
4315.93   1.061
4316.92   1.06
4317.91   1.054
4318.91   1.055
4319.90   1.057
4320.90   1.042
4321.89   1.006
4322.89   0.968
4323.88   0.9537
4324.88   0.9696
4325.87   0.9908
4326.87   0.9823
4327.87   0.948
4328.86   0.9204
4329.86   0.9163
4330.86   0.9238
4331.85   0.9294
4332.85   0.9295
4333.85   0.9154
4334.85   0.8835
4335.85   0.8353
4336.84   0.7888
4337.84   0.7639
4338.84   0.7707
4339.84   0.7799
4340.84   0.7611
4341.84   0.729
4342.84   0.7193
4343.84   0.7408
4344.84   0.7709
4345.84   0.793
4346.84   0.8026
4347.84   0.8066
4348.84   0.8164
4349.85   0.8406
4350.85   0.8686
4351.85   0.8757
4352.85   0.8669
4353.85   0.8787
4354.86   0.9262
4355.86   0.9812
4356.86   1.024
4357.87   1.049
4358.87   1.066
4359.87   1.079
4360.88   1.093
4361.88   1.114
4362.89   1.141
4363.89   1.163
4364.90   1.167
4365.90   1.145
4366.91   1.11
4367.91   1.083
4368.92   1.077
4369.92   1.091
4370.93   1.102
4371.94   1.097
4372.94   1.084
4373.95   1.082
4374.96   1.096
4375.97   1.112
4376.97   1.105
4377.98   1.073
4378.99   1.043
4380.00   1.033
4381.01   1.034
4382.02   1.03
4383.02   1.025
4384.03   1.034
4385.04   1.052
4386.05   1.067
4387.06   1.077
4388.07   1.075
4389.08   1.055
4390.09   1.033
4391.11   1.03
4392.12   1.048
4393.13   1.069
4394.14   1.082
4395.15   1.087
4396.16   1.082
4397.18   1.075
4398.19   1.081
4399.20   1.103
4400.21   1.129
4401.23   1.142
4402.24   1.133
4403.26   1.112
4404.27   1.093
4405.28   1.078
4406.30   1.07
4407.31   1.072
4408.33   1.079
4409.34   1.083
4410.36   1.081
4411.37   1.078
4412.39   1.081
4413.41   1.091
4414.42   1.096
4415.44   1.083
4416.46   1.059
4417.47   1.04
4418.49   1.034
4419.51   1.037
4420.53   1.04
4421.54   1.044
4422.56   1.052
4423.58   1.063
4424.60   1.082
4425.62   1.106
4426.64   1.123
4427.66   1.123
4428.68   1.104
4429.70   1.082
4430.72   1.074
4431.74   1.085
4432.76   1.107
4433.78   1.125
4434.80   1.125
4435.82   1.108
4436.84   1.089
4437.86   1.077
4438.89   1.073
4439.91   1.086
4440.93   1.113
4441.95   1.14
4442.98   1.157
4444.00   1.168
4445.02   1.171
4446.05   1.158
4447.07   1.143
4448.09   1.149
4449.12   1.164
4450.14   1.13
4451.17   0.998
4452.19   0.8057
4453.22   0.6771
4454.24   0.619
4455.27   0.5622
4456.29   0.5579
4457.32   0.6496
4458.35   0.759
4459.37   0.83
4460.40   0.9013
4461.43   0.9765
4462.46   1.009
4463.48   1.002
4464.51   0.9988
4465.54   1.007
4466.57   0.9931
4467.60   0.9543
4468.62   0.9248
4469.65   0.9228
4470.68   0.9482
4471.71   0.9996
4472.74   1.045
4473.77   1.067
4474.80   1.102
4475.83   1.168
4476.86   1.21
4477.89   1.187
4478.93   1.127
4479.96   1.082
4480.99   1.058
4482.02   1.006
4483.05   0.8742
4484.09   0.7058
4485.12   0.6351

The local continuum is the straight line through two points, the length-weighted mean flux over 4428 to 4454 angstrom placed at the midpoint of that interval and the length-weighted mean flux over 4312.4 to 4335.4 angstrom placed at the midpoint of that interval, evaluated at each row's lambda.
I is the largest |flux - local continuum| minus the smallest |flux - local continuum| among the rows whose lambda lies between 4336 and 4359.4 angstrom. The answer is 0.26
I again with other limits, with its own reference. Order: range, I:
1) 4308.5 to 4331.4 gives 0.09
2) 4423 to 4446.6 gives 0.09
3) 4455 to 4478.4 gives 0.53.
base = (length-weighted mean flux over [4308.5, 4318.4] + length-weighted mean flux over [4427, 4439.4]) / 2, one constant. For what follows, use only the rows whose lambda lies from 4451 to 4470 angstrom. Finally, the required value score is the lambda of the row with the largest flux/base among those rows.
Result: 4462.46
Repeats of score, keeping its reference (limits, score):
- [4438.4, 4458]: 4445.02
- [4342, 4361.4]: 4360.88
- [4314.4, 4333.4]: 4315.93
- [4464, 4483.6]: 4476.86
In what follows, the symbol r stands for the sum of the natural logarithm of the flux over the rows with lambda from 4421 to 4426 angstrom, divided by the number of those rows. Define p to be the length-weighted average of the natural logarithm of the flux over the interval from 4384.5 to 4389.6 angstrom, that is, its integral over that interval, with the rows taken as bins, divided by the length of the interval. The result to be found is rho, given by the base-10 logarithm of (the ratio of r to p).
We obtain 0.03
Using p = 0.06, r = 0.067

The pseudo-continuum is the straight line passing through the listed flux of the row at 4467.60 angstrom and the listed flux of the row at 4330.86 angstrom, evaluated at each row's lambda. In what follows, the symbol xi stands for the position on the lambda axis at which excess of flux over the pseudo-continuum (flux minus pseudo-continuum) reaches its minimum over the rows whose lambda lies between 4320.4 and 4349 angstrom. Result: 4342.84 angstrom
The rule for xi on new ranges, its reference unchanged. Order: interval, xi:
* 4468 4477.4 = 4469.65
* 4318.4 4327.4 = 4323.88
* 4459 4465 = 4459.37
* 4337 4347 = 4342.84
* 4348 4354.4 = 4348.84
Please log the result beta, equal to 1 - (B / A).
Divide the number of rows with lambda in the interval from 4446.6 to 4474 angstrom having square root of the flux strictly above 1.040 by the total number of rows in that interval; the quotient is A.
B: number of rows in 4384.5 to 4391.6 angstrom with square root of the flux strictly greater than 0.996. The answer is -46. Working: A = 0.1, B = 7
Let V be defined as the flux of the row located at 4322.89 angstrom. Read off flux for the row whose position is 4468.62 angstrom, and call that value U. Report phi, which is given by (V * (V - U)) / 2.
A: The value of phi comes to 0.02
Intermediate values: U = 0.9248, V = 0.968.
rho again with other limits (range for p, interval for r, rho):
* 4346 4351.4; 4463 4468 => -1.32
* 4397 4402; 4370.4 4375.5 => -0.07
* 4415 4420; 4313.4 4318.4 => -0.08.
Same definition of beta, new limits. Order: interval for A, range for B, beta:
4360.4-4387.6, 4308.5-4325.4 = -14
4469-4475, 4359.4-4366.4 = -41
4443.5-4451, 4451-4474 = -8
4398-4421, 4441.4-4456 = -22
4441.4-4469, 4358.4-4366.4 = -23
